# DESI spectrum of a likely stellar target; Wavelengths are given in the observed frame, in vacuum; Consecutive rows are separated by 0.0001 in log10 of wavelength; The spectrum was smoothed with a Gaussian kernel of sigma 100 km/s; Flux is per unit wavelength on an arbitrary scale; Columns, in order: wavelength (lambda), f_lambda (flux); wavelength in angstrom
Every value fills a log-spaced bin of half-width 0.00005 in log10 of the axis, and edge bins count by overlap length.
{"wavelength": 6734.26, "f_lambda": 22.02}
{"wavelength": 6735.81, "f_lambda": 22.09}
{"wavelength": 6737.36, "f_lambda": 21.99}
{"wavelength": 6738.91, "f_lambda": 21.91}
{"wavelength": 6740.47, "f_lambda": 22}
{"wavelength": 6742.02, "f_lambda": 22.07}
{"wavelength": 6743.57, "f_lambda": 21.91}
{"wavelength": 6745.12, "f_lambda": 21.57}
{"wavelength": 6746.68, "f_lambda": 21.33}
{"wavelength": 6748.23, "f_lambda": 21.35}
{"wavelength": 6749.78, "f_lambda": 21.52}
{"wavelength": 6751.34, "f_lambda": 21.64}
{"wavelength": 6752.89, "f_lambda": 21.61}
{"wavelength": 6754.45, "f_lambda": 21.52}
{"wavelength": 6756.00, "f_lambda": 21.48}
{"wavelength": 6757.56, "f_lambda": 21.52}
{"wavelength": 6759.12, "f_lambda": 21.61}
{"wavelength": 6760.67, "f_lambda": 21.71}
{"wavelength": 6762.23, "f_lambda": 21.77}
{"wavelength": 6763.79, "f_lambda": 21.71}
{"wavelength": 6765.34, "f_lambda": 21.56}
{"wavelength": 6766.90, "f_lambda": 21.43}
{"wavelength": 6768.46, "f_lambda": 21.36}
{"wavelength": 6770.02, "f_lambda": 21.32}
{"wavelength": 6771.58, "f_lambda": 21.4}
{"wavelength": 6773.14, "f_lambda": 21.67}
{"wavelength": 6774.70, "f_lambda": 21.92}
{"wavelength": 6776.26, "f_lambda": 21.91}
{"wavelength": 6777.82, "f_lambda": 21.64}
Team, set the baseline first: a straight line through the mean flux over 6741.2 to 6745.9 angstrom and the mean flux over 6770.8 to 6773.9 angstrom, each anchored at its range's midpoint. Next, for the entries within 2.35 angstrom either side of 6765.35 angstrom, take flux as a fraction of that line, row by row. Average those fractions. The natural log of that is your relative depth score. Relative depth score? -0.002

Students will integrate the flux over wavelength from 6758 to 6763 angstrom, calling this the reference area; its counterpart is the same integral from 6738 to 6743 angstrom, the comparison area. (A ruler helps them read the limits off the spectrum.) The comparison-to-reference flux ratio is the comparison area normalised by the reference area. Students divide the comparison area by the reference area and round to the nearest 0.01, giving 1.01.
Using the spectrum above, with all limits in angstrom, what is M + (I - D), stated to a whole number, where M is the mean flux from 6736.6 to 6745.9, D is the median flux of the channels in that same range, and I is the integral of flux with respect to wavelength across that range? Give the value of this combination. 204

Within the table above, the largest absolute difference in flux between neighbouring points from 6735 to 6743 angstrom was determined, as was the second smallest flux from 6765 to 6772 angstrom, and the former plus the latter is 21.5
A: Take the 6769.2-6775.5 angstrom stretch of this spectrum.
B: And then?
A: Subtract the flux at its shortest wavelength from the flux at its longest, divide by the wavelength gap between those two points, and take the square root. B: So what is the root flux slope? 0.36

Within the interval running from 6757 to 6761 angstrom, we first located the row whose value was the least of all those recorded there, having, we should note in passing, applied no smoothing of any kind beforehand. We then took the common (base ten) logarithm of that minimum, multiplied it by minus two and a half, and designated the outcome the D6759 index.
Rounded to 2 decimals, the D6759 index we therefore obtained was -3.33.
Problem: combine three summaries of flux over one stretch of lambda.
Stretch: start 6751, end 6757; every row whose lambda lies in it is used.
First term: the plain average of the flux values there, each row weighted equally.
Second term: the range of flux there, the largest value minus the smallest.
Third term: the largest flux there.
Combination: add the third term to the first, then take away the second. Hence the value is 43.0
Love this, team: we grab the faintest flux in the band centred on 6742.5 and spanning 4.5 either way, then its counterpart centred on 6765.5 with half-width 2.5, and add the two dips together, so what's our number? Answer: 42.8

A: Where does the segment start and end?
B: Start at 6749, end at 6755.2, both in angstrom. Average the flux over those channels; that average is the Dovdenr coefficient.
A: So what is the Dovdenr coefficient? 21.57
